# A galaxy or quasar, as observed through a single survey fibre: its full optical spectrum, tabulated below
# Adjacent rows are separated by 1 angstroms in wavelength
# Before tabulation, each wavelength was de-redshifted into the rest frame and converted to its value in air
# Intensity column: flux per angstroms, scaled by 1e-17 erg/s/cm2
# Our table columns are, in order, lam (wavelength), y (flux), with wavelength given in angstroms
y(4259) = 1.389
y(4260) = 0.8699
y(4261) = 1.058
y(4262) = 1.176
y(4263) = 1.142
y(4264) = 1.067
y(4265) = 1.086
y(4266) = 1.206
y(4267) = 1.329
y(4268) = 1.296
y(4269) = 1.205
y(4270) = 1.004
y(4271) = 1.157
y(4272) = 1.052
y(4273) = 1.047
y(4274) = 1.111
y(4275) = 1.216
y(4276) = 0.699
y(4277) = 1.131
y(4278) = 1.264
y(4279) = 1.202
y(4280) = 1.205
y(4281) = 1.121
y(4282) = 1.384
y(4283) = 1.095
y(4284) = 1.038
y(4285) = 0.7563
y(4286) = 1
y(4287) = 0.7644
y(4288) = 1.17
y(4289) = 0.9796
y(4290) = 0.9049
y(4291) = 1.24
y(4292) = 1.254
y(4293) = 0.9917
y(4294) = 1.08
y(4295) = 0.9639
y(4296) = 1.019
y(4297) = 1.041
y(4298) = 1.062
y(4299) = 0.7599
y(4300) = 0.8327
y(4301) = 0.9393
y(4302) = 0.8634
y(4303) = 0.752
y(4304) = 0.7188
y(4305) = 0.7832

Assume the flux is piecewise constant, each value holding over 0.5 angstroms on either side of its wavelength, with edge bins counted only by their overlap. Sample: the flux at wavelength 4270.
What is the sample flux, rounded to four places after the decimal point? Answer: 1.0040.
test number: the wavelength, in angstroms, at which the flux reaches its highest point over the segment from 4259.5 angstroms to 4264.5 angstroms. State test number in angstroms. 4262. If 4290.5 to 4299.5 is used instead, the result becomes 4292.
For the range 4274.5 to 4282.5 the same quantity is 4282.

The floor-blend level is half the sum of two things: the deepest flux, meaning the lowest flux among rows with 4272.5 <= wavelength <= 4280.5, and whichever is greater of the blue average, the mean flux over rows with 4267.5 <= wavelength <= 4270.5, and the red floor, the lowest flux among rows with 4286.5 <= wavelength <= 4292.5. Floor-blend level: 0.934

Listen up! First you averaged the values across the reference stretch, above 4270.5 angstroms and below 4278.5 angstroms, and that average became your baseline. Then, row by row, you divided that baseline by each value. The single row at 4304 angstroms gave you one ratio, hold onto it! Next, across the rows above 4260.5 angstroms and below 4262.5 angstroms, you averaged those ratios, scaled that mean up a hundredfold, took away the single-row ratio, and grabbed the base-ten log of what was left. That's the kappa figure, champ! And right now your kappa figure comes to 1.98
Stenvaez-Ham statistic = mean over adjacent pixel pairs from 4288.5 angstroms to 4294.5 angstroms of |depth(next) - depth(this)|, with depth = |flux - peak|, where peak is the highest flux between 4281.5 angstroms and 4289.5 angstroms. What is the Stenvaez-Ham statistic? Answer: 0.15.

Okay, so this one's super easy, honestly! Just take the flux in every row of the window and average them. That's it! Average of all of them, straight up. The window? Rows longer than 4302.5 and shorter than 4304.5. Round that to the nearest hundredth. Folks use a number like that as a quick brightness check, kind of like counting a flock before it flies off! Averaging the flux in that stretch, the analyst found 0.74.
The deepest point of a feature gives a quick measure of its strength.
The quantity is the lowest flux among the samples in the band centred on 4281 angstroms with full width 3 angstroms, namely 1.121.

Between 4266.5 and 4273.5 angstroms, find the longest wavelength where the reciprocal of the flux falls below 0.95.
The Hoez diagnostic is 4271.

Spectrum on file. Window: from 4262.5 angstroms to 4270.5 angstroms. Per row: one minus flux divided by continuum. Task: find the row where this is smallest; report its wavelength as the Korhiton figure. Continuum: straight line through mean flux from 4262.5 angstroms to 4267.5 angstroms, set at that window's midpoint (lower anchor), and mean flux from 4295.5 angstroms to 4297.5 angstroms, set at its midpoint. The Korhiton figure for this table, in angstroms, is 4267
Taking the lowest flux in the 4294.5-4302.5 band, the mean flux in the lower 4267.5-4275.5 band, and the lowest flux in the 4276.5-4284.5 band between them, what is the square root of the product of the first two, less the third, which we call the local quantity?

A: -0.11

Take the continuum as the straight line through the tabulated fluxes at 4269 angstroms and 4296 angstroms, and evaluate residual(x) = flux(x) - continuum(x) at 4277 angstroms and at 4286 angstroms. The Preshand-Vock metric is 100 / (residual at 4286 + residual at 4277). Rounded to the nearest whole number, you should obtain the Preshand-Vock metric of -937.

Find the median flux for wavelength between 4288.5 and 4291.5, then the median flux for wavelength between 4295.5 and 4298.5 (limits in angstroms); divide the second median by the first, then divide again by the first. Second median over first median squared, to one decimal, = 1.1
